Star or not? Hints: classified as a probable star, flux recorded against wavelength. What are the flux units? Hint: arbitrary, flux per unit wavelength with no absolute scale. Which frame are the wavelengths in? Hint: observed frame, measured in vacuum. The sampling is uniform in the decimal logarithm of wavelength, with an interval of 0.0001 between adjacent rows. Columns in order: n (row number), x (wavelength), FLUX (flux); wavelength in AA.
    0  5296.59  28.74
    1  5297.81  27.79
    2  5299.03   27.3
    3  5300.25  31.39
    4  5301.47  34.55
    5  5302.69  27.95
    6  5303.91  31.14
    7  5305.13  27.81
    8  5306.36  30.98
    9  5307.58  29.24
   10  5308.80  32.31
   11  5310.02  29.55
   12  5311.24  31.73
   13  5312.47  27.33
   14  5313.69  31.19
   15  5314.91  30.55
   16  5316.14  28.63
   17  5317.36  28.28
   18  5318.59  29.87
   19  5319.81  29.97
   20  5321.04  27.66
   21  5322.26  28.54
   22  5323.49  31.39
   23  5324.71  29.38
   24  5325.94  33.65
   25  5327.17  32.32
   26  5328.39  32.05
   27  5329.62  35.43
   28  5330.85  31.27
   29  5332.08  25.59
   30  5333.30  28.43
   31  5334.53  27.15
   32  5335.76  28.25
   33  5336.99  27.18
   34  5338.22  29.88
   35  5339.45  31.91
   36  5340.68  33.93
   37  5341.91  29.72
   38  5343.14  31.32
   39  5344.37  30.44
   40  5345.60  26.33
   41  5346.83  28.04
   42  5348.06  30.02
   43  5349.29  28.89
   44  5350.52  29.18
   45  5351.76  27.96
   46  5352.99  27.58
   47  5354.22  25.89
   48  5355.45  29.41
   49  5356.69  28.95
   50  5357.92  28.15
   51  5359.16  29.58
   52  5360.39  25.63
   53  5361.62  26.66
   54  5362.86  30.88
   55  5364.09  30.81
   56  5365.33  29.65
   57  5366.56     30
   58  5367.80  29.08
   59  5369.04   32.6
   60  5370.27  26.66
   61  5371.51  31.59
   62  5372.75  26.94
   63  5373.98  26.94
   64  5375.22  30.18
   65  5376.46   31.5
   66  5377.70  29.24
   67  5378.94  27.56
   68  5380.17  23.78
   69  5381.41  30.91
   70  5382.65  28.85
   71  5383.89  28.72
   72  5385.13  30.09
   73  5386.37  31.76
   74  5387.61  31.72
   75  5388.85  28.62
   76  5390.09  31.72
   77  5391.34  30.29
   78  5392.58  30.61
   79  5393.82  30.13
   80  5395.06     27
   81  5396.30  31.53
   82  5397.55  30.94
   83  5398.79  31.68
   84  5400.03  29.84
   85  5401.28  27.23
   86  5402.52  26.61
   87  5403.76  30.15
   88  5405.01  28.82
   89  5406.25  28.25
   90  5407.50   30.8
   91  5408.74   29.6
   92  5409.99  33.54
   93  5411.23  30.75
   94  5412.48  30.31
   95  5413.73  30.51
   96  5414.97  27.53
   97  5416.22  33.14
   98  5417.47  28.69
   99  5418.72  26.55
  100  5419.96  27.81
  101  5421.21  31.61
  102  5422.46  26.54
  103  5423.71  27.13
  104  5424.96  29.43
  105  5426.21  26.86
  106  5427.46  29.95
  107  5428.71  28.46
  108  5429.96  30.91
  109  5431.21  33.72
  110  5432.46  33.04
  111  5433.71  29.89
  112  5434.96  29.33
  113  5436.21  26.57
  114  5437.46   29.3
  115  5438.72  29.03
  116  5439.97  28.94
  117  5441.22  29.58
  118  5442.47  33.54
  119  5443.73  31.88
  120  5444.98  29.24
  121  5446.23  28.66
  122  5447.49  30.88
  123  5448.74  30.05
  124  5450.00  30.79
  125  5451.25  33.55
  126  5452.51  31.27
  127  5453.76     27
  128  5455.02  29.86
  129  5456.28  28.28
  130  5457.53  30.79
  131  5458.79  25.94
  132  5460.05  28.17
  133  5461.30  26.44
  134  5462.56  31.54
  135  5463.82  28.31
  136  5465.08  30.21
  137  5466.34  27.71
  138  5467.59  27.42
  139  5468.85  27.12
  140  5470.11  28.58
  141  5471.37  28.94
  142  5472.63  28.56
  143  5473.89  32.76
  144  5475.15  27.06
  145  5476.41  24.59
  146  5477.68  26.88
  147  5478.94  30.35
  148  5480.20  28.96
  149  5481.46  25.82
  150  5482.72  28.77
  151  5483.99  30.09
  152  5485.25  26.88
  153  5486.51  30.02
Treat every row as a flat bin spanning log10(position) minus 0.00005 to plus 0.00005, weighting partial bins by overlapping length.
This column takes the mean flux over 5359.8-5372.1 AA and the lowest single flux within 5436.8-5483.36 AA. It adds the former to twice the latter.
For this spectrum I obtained 78.5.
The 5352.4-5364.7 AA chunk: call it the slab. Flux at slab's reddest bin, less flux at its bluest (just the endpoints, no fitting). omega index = 3.2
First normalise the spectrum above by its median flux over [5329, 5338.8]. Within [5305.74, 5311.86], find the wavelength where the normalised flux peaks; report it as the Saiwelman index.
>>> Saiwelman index 5308.80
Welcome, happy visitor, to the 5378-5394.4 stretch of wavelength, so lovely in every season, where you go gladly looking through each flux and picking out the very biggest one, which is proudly 31.76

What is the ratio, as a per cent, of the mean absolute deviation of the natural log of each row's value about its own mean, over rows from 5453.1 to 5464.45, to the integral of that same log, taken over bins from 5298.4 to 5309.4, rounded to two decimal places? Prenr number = 0.14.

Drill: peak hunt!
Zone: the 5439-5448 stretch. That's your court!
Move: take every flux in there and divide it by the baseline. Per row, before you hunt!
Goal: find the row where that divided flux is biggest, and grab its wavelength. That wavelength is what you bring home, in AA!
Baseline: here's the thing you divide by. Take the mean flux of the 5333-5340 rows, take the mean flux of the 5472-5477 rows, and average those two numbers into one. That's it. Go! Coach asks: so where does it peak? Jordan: 5442.47 AA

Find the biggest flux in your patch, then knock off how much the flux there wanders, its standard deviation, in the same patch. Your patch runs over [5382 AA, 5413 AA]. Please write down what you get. 31.9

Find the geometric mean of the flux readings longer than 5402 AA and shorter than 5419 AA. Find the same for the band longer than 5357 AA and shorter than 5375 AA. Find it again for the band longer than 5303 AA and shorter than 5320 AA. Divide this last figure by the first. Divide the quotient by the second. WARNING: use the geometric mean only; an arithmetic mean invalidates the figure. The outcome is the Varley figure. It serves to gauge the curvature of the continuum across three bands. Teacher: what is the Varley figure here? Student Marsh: 0.0350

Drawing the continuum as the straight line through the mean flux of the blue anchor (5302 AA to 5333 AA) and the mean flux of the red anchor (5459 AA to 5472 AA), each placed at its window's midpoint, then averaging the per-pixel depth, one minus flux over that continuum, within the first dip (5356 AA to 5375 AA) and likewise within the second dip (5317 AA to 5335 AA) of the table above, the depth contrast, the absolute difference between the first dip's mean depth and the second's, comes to 0.023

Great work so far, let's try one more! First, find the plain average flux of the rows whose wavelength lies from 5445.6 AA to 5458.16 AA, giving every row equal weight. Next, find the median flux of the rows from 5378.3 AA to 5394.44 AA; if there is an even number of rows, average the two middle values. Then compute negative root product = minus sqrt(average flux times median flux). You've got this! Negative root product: -30.1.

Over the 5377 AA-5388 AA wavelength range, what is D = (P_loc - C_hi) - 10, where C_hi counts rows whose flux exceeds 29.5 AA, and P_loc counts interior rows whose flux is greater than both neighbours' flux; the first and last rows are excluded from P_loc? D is -12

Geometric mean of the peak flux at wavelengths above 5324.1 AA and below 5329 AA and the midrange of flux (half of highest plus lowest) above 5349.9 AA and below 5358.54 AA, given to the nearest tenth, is 30.5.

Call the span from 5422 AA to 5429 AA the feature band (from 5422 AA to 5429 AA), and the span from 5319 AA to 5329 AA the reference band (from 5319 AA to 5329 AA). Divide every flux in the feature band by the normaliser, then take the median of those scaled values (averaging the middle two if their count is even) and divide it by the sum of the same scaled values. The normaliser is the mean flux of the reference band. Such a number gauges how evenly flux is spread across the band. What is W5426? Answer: 0.165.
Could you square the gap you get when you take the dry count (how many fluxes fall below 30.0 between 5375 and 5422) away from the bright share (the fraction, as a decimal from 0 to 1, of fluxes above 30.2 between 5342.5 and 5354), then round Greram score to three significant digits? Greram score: 281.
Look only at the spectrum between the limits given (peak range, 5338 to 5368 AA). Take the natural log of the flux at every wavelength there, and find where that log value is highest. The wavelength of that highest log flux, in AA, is 5340.68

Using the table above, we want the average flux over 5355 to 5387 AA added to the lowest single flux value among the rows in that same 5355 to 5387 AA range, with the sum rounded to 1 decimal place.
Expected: 52.9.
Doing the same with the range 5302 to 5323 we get 56.9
